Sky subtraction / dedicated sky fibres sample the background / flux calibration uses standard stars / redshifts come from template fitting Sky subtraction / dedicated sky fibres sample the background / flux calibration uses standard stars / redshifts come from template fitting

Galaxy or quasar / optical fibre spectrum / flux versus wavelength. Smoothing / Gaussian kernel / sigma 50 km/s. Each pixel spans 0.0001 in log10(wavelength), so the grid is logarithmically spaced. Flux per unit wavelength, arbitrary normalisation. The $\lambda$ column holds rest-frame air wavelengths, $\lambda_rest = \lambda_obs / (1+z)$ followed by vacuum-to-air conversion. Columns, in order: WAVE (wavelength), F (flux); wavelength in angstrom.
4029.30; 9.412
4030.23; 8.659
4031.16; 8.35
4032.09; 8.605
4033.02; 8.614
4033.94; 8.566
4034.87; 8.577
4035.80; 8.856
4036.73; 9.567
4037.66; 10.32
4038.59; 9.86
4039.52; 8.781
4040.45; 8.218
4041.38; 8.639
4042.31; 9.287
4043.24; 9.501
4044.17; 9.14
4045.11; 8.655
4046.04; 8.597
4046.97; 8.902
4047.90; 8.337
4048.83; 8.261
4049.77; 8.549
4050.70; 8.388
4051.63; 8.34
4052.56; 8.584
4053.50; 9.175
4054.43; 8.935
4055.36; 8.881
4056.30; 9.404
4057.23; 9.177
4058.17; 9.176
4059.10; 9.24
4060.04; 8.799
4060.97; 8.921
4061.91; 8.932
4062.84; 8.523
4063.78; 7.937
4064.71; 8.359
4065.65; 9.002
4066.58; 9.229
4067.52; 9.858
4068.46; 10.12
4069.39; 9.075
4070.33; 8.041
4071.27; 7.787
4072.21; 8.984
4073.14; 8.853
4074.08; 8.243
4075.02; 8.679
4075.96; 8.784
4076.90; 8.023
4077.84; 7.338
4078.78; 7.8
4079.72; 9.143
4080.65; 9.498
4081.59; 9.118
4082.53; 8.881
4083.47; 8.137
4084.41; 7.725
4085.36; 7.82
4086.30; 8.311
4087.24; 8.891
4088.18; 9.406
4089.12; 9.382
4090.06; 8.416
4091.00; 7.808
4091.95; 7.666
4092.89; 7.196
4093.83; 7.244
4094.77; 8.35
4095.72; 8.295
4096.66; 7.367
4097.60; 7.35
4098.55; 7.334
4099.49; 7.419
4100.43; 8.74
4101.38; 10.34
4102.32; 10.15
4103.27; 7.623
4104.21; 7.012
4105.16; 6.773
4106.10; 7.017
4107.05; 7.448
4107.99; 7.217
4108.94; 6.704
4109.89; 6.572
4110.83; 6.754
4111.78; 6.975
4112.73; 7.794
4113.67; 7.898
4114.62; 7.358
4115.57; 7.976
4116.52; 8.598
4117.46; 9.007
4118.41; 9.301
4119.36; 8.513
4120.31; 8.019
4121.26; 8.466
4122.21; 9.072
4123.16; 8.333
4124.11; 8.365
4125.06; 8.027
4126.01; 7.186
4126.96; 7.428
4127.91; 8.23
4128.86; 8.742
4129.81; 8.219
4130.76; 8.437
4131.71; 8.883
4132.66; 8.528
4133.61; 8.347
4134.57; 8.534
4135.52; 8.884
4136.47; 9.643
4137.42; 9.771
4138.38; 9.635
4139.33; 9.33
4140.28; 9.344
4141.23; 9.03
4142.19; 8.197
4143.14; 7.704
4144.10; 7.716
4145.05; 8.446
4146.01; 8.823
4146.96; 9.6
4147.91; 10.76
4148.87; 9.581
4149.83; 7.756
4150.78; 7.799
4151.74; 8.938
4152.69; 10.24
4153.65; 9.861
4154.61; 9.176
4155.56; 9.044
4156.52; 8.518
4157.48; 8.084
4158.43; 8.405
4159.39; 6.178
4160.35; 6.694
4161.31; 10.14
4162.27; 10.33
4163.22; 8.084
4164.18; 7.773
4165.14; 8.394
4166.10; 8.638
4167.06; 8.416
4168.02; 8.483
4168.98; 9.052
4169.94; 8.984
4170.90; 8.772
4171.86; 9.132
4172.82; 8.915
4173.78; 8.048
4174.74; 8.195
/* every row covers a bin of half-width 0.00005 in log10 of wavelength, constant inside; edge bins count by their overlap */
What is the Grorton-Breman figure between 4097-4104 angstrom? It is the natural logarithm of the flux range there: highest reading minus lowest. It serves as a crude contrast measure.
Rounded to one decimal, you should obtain 1.1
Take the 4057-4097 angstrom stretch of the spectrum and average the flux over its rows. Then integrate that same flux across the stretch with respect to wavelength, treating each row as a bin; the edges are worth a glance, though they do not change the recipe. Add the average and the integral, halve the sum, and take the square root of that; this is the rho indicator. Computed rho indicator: 13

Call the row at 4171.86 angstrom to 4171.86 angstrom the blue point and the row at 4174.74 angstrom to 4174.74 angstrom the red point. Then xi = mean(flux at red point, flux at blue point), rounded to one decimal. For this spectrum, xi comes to 8.7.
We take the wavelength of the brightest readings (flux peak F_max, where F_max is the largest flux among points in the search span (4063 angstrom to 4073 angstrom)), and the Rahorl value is 4068.46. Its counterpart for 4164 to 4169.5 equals 4168.98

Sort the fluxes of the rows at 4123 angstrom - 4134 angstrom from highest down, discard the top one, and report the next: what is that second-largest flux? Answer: 8.742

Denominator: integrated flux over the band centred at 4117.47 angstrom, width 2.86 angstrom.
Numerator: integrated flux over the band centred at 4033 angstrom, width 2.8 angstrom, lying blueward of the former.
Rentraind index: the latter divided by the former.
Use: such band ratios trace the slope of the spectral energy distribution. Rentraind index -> 0.94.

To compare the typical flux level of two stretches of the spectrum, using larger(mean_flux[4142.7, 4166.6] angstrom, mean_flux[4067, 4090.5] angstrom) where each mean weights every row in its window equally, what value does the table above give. 8.67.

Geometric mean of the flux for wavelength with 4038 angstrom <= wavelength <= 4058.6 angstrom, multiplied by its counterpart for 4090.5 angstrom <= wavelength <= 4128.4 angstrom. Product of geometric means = 69.2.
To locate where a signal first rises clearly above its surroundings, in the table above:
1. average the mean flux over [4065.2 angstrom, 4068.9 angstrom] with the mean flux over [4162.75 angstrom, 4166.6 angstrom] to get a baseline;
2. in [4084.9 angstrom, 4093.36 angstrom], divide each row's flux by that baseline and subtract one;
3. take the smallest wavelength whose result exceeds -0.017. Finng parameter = 4087.24 angstrom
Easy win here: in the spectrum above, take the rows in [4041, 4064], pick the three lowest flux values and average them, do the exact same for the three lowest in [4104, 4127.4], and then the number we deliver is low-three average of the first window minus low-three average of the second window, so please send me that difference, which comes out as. 1.5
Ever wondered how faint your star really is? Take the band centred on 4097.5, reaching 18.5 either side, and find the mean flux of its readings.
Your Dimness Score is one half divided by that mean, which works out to 0.0627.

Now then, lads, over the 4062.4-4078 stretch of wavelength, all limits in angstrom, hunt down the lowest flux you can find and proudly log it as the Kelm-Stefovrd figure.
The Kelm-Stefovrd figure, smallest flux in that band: 7.338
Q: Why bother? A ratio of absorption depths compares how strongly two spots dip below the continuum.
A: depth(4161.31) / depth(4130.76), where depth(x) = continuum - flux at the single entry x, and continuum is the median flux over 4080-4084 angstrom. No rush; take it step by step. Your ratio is -2.0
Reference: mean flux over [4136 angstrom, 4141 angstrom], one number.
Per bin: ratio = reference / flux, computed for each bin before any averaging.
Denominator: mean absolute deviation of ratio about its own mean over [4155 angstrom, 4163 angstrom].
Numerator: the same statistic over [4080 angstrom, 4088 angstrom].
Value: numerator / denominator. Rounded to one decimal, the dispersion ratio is 0.4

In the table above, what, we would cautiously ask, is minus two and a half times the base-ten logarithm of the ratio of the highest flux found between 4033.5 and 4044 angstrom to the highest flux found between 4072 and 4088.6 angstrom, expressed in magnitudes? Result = -0.09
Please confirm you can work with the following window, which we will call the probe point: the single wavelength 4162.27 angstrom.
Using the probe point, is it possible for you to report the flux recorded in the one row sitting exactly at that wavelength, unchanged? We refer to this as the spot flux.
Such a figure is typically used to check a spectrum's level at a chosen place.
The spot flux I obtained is 10.33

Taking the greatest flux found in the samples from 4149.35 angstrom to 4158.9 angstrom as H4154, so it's 10.24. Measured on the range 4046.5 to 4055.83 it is 9.175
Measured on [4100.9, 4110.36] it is 10.34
